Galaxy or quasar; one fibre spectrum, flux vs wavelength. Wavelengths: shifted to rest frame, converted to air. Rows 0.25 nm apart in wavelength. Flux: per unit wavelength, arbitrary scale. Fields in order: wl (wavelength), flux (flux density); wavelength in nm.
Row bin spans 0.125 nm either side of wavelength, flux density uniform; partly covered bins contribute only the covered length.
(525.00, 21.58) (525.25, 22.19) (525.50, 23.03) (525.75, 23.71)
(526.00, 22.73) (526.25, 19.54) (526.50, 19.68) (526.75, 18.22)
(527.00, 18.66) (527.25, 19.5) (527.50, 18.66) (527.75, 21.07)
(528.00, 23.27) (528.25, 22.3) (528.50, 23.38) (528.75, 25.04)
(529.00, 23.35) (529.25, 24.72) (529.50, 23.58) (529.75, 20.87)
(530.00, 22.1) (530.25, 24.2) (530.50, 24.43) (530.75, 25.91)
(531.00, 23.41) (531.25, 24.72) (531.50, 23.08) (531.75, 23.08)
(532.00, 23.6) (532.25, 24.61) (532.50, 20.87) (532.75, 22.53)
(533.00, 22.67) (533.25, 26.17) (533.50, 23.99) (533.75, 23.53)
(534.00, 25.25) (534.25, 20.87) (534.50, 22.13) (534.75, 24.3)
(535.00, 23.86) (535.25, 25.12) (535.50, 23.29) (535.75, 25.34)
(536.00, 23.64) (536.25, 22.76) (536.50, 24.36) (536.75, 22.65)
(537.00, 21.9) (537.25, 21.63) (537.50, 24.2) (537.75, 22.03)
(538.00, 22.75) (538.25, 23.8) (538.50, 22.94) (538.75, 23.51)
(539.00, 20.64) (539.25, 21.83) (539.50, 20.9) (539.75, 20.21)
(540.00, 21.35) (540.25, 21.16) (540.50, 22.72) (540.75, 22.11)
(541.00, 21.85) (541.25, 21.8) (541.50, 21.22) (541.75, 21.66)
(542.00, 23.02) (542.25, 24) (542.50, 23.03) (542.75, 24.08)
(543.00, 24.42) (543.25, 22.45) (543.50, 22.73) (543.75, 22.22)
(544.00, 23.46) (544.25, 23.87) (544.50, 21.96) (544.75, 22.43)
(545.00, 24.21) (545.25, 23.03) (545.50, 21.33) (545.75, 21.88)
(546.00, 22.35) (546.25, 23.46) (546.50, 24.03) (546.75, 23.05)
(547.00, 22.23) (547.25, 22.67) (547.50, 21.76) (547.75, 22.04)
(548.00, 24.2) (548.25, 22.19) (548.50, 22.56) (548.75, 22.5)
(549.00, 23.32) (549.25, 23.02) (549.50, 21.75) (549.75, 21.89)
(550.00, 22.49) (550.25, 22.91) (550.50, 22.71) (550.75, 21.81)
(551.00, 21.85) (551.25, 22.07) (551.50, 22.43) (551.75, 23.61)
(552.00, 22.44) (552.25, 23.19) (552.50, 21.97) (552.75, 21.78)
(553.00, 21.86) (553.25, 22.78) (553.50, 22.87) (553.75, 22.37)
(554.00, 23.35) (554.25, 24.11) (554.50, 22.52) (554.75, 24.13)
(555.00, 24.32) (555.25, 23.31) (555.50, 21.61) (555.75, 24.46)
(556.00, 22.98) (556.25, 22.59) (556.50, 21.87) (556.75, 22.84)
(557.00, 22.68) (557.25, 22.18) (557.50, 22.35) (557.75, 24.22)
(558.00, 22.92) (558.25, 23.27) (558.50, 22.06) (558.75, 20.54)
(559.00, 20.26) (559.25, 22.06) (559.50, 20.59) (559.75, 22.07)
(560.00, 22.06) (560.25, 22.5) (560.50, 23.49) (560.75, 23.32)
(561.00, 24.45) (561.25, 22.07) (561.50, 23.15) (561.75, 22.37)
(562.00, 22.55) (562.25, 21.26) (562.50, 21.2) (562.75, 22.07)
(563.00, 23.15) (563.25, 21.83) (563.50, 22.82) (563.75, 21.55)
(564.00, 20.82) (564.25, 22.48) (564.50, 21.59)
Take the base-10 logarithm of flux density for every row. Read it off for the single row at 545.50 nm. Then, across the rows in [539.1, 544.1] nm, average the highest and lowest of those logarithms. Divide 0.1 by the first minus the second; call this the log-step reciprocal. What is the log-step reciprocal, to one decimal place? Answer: -5.7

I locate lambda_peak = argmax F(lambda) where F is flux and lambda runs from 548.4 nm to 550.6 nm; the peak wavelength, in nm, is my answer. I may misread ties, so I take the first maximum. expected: 549.00 nm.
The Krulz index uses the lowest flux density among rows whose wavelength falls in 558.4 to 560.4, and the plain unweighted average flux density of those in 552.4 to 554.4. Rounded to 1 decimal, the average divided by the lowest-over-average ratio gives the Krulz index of 25.3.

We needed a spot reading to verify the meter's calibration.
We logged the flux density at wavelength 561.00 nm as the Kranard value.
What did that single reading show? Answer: 24.45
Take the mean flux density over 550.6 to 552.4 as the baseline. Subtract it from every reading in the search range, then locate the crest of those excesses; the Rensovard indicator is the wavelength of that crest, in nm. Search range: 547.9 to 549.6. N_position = 548.00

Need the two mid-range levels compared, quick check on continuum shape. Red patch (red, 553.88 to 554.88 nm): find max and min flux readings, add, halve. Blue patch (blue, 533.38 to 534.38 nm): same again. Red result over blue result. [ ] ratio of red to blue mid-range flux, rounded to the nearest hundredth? 1.01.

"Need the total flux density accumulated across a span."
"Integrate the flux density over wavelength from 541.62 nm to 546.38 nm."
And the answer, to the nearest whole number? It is 109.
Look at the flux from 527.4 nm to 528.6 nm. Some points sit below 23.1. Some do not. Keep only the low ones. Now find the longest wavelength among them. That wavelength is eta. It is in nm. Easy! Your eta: 528.25 nm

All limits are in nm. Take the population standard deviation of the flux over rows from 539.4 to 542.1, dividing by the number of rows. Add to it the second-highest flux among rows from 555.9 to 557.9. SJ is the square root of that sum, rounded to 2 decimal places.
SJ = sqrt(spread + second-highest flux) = 4.87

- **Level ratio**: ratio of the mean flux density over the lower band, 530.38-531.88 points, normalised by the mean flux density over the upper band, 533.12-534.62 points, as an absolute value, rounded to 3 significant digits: 1.02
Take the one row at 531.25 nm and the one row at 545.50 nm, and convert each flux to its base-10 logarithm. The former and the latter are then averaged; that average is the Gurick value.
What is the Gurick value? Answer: 1.36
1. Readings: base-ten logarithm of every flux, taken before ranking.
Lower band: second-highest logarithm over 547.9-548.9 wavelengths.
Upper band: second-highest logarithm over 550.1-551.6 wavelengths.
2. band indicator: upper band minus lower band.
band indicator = 0.00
